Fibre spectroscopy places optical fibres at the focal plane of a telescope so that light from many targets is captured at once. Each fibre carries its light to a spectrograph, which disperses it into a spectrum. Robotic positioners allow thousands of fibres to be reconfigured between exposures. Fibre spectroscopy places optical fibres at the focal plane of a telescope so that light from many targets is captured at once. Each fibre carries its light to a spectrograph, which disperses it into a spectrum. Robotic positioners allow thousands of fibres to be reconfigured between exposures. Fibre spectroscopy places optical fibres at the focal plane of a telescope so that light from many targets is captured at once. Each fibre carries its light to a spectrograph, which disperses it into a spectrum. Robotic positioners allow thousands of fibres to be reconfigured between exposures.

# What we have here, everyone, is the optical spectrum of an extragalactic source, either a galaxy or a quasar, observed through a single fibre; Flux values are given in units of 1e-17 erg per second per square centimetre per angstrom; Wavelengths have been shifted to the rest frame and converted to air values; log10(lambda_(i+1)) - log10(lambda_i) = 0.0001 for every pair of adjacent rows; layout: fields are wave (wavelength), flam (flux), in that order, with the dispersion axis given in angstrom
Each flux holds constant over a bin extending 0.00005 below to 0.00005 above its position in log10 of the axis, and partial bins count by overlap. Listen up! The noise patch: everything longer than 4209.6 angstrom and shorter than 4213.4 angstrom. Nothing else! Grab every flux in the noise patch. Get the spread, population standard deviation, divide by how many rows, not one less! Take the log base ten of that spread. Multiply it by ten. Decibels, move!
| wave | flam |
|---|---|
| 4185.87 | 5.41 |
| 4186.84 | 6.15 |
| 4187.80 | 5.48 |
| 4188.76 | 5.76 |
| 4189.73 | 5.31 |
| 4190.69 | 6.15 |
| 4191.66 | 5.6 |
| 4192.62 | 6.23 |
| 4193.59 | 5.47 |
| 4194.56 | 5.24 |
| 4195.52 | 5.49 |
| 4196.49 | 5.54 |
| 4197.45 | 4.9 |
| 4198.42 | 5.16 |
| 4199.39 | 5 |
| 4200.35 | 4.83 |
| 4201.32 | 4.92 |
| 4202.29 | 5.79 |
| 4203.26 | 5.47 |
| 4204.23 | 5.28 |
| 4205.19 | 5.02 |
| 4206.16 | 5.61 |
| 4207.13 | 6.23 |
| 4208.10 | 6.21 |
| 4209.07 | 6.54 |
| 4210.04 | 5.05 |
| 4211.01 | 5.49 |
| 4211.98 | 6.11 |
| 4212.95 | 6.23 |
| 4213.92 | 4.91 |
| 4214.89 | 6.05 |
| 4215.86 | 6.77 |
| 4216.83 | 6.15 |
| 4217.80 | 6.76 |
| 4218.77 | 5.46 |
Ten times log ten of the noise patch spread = -3.2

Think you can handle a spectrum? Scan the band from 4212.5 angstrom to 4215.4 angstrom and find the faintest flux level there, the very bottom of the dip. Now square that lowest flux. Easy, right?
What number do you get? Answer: 24.1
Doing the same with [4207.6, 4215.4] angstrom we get 24.1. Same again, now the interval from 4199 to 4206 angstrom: 23.3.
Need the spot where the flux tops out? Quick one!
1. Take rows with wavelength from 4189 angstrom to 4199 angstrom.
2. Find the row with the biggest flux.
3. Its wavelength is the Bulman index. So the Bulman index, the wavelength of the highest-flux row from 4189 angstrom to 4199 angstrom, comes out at 4192.62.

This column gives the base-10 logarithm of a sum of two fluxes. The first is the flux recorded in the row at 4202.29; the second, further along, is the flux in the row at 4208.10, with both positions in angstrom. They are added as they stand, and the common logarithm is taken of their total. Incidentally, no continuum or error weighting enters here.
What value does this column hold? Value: 1.08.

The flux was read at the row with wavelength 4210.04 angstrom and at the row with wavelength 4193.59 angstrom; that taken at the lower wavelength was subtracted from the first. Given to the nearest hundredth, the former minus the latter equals -0.42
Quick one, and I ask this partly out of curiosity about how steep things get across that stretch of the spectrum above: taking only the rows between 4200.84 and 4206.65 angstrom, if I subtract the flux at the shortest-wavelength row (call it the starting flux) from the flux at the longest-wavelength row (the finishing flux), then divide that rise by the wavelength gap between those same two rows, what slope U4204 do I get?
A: 0.14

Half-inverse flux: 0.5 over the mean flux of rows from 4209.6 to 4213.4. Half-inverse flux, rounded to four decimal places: 0.0874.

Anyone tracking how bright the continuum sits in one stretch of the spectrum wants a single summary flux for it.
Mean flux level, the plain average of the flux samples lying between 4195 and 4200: 5.2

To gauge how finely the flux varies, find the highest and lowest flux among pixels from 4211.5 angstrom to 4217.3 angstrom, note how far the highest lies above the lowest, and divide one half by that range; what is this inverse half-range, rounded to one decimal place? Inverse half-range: 0.3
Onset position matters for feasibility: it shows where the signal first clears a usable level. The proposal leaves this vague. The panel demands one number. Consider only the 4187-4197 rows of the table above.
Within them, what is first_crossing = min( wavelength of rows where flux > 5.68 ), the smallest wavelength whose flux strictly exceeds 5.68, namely 4188.76 angstrom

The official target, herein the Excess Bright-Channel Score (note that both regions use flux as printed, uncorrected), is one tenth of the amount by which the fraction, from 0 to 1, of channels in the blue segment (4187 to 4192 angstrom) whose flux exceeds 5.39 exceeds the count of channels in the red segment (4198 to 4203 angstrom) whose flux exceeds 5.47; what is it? -0.02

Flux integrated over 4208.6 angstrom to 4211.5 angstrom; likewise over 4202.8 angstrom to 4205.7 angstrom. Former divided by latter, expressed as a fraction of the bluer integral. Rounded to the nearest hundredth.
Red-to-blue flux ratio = 1.08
